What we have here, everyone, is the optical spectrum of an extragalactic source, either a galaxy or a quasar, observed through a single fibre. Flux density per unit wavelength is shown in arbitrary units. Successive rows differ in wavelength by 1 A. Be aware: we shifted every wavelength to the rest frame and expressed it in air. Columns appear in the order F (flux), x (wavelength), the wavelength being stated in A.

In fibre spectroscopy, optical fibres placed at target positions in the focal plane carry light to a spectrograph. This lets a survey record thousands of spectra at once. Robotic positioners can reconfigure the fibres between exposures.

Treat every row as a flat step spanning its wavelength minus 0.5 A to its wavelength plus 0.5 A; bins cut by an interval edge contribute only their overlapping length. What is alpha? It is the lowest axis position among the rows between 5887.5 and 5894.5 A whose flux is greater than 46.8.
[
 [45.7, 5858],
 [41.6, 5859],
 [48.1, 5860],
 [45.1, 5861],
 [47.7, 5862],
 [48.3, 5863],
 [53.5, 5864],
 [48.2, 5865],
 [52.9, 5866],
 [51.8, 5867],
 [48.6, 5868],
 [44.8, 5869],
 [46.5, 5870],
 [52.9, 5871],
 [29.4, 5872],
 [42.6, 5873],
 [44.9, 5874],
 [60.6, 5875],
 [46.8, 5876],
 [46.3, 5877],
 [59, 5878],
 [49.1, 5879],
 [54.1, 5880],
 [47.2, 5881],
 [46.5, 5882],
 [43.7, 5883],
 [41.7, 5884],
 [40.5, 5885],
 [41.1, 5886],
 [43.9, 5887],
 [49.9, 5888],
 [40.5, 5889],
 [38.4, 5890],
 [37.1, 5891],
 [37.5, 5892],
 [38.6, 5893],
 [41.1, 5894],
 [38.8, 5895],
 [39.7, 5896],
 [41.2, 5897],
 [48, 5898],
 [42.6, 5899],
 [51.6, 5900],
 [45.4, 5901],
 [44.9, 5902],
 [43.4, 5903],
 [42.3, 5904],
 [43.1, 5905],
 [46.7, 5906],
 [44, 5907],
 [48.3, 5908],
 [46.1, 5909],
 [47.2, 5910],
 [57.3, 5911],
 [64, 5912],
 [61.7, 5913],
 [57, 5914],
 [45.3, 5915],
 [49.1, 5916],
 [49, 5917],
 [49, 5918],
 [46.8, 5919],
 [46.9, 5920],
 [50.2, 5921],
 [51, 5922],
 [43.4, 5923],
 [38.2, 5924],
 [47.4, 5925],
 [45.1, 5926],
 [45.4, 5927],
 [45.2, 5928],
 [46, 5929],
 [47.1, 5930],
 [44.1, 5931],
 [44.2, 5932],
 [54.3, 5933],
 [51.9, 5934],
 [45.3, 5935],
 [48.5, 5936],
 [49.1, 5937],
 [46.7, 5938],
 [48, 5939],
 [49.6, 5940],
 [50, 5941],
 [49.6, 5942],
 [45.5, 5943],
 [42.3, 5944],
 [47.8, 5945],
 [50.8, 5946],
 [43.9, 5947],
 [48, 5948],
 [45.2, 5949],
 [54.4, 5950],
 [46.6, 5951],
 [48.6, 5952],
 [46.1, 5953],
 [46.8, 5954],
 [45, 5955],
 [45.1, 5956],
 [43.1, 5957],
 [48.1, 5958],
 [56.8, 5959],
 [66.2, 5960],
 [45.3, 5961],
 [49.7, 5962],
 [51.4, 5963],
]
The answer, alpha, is 5888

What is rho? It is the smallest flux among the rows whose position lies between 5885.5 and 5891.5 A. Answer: 37.1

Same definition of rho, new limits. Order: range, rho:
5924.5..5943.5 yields 44.1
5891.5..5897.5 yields 37.5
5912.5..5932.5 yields 38.2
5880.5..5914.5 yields 37.1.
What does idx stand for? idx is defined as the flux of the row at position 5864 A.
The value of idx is 53.5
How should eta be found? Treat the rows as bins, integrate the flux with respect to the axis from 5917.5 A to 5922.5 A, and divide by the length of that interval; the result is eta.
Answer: 49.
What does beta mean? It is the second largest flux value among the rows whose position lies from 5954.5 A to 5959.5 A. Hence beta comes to 48.1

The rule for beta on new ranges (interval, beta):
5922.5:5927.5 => 45.4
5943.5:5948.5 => 48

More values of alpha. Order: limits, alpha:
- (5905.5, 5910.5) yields 5908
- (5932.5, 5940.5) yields 5933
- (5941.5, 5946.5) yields 5942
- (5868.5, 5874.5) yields 5871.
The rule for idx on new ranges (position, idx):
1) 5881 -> 47.2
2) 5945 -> 47.8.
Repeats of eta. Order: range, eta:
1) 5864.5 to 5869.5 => 49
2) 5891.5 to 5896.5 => 39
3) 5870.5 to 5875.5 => 46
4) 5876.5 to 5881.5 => 51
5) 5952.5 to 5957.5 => 45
